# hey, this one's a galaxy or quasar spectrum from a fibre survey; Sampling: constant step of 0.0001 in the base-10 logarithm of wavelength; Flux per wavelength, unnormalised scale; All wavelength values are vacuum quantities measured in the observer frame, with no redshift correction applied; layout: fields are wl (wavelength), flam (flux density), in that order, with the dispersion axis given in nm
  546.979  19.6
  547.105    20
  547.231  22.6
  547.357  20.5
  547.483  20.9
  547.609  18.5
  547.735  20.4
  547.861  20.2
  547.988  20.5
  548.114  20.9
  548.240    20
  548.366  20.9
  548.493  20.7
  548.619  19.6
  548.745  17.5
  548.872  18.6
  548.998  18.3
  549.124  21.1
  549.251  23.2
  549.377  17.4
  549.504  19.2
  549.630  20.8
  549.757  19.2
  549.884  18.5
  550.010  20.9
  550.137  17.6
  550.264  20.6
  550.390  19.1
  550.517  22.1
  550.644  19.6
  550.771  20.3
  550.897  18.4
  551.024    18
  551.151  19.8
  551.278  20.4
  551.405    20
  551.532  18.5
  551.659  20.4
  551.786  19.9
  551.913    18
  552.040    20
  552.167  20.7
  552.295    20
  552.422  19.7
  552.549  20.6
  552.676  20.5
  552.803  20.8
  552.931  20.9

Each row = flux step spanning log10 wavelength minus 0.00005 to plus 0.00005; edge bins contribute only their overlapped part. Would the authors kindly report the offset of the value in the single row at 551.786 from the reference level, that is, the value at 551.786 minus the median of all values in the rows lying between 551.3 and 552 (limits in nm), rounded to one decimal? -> 0.0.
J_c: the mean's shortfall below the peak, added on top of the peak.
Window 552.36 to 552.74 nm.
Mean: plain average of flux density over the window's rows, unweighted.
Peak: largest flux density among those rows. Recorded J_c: 20.9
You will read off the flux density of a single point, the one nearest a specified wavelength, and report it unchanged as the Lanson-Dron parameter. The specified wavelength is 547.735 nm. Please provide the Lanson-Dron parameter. 20.4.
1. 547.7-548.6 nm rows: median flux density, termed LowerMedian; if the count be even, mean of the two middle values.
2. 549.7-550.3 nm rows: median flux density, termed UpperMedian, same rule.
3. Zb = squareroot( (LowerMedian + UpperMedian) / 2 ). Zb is 4.46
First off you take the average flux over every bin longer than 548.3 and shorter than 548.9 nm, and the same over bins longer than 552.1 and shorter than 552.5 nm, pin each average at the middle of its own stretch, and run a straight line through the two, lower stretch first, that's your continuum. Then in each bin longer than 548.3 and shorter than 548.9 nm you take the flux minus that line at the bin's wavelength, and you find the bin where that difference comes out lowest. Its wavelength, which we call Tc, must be 548.745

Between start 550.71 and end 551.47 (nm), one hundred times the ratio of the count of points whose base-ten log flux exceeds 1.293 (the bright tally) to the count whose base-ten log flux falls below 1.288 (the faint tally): 200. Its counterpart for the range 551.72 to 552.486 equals 500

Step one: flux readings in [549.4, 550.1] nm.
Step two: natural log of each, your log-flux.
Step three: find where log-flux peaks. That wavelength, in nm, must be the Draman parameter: 550.010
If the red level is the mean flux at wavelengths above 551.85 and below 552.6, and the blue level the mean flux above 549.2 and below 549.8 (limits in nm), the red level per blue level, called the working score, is 0.99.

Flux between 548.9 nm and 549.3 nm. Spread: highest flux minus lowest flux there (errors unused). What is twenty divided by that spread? 4.1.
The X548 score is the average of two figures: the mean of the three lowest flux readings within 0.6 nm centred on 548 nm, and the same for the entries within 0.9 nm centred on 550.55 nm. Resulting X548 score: 19.3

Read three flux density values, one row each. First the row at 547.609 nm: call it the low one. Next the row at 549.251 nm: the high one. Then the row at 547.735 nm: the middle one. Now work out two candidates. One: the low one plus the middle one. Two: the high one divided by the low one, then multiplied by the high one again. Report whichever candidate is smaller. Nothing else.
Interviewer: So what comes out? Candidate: 29.1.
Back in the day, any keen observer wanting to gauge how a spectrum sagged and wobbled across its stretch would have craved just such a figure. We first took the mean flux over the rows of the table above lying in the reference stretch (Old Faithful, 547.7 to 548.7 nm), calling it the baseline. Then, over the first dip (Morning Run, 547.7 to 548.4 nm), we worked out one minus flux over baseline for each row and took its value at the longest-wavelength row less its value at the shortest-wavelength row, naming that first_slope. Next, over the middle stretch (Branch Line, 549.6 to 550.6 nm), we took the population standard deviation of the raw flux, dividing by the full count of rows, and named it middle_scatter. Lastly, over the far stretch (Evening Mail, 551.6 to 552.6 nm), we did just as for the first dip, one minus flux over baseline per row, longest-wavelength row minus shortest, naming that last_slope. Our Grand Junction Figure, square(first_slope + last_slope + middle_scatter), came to 1.8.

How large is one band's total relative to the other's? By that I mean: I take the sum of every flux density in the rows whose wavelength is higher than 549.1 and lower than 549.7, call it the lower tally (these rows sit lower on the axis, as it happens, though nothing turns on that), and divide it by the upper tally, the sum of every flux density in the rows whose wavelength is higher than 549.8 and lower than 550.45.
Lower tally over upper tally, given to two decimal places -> 1.05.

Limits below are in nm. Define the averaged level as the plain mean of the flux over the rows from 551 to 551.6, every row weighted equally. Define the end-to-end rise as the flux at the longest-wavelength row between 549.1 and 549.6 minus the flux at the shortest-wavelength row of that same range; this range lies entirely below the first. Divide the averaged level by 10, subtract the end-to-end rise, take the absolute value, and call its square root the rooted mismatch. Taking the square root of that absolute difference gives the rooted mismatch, 2.0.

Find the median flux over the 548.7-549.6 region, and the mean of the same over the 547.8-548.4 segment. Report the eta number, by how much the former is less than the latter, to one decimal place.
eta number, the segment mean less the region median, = 1.9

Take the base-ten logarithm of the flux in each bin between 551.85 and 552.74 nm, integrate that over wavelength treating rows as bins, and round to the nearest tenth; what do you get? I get 1.2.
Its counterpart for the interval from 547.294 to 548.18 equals 1.2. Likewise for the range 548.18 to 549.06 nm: 1.1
